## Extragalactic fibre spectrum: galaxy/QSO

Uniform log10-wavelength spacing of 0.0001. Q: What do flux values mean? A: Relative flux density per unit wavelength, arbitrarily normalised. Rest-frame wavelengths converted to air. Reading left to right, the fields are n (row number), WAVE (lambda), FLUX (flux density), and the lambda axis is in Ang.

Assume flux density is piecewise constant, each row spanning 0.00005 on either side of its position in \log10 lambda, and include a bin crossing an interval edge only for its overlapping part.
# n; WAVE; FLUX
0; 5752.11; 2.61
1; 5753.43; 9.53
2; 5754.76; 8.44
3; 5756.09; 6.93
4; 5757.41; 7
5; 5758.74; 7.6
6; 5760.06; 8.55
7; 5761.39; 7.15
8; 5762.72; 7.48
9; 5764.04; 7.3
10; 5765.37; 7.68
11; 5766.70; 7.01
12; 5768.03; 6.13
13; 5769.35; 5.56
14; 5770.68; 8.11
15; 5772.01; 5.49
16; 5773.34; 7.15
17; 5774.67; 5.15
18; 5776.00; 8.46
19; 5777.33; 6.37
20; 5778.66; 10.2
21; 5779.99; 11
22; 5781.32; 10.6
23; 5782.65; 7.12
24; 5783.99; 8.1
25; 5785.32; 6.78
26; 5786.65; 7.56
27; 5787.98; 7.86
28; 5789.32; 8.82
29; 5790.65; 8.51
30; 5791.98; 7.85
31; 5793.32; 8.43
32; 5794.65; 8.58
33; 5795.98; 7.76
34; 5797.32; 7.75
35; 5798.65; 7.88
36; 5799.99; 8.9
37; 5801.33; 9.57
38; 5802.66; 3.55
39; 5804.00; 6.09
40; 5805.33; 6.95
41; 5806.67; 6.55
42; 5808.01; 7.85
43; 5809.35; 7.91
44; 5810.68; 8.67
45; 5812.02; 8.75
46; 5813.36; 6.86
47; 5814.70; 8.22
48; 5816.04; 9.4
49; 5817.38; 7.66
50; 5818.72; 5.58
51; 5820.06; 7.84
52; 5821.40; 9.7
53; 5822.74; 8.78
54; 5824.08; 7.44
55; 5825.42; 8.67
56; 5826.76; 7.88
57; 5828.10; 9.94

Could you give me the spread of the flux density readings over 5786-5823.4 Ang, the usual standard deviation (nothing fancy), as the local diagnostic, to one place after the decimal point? 1.3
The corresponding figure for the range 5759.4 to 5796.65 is 1.4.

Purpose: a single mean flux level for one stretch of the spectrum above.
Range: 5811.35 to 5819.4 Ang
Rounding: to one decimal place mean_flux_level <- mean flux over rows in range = 7.7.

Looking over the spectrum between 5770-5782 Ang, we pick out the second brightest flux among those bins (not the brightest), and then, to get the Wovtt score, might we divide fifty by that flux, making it 4.7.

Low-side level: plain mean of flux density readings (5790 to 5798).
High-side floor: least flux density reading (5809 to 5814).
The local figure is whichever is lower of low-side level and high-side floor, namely 6.9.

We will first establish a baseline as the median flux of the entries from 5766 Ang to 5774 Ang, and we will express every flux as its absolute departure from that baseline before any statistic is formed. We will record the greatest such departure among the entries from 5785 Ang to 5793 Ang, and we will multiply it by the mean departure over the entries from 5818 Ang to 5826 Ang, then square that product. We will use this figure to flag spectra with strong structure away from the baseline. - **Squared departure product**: 16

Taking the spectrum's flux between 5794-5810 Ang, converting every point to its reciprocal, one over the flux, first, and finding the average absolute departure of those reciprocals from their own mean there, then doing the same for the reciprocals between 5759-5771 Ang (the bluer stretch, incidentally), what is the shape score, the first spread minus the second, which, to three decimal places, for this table 0.014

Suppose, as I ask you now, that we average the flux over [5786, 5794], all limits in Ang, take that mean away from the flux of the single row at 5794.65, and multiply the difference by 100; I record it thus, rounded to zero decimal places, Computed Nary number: 41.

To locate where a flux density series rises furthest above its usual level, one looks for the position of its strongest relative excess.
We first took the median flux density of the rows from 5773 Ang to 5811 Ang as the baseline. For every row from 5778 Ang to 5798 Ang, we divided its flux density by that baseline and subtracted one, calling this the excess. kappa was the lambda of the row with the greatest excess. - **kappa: 5779.99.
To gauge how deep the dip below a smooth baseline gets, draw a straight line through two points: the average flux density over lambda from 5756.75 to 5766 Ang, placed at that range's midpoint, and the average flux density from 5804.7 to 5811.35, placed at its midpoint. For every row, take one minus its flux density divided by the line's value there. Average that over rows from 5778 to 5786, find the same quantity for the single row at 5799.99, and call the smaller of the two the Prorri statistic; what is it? -0.19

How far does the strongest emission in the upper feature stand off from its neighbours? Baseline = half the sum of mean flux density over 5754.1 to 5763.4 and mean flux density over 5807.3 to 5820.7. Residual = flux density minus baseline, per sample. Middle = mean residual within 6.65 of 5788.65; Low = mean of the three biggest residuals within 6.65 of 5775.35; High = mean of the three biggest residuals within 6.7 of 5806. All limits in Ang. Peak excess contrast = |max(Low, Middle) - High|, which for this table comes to 1.53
